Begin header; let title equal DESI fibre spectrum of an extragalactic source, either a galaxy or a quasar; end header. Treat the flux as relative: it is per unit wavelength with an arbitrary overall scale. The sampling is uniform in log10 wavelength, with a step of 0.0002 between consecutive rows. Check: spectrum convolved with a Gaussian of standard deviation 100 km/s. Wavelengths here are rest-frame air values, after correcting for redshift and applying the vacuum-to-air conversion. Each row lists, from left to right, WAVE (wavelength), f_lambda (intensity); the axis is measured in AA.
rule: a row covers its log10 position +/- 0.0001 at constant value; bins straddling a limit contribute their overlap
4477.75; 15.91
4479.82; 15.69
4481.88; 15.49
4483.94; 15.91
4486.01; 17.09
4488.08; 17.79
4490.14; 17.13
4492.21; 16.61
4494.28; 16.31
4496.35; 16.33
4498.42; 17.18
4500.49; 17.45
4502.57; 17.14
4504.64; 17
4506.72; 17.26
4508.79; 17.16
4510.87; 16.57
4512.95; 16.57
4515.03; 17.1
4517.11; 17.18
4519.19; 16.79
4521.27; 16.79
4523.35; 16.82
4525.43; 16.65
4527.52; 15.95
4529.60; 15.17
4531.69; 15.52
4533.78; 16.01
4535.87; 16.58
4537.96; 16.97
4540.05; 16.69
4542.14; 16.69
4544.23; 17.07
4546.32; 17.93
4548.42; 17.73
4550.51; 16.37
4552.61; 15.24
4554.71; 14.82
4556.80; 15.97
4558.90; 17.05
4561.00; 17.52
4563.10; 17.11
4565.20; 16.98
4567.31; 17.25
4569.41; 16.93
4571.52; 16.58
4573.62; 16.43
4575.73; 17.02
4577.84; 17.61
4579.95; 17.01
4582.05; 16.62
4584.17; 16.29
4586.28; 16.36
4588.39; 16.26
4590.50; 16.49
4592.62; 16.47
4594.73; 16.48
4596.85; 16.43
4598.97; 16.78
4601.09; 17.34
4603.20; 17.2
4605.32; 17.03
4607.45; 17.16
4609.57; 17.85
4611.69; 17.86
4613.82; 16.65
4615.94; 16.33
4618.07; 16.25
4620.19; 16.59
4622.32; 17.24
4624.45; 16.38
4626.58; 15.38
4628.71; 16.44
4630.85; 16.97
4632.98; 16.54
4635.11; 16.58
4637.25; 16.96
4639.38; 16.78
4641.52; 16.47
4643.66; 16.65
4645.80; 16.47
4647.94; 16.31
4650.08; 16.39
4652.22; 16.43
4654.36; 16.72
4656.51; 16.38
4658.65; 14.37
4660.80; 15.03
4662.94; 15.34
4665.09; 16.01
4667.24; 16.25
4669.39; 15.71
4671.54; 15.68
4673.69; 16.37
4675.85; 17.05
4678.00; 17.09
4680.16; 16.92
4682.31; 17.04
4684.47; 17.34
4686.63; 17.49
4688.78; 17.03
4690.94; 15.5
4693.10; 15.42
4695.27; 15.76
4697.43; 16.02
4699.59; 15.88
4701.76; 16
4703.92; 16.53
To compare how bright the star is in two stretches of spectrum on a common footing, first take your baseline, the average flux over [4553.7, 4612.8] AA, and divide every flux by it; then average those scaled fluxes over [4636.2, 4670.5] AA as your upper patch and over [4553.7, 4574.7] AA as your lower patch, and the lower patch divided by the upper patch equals 1.03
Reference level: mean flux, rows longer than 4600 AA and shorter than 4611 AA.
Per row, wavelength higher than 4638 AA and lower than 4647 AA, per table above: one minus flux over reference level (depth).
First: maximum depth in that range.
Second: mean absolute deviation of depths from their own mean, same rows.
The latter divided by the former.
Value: 0.14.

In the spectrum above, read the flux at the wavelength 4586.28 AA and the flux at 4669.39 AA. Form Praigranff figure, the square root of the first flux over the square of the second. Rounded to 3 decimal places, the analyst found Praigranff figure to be 0.257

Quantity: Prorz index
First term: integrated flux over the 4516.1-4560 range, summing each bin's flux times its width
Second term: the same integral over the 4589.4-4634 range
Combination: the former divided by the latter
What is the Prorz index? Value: 0.97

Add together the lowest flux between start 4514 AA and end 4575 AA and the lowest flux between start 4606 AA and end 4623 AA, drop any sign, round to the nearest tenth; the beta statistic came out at 31.1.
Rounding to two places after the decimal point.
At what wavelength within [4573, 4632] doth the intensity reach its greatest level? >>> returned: 4611.69 AA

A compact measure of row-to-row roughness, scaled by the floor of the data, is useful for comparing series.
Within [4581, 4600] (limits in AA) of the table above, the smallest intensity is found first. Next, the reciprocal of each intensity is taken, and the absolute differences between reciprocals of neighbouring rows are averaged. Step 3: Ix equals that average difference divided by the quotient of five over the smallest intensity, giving 0.0017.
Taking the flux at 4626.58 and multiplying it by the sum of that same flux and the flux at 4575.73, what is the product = 498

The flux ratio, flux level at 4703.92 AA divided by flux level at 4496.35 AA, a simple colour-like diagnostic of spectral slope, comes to 1.01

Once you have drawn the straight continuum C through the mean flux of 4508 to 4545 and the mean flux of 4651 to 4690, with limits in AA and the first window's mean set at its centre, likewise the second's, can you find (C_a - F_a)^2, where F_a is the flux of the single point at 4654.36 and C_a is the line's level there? 0.12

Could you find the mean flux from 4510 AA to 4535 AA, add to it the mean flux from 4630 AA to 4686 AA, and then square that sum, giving 1076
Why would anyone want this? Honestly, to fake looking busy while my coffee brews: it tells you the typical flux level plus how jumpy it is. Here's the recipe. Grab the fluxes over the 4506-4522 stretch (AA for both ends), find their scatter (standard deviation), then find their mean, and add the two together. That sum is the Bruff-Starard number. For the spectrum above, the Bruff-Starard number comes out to 17.2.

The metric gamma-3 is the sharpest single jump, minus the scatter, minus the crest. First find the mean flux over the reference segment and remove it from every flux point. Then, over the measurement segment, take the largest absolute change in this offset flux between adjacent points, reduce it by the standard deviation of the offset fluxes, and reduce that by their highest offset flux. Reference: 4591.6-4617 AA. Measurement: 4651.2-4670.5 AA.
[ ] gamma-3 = 1.5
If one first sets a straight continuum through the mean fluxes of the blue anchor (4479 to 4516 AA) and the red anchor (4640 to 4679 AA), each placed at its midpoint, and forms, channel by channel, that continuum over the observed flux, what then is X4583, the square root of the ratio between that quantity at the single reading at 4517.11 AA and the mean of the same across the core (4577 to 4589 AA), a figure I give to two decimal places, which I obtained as 0.99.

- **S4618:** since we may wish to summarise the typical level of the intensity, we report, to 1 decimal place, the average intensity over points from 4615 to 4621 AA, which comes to 16.4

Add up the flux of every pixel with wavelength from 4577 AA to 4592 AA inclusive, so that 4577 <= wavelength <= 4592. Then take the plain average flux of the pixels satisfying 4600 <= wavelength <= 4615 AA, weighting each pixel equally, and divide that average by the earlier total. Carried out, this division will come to 0.148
